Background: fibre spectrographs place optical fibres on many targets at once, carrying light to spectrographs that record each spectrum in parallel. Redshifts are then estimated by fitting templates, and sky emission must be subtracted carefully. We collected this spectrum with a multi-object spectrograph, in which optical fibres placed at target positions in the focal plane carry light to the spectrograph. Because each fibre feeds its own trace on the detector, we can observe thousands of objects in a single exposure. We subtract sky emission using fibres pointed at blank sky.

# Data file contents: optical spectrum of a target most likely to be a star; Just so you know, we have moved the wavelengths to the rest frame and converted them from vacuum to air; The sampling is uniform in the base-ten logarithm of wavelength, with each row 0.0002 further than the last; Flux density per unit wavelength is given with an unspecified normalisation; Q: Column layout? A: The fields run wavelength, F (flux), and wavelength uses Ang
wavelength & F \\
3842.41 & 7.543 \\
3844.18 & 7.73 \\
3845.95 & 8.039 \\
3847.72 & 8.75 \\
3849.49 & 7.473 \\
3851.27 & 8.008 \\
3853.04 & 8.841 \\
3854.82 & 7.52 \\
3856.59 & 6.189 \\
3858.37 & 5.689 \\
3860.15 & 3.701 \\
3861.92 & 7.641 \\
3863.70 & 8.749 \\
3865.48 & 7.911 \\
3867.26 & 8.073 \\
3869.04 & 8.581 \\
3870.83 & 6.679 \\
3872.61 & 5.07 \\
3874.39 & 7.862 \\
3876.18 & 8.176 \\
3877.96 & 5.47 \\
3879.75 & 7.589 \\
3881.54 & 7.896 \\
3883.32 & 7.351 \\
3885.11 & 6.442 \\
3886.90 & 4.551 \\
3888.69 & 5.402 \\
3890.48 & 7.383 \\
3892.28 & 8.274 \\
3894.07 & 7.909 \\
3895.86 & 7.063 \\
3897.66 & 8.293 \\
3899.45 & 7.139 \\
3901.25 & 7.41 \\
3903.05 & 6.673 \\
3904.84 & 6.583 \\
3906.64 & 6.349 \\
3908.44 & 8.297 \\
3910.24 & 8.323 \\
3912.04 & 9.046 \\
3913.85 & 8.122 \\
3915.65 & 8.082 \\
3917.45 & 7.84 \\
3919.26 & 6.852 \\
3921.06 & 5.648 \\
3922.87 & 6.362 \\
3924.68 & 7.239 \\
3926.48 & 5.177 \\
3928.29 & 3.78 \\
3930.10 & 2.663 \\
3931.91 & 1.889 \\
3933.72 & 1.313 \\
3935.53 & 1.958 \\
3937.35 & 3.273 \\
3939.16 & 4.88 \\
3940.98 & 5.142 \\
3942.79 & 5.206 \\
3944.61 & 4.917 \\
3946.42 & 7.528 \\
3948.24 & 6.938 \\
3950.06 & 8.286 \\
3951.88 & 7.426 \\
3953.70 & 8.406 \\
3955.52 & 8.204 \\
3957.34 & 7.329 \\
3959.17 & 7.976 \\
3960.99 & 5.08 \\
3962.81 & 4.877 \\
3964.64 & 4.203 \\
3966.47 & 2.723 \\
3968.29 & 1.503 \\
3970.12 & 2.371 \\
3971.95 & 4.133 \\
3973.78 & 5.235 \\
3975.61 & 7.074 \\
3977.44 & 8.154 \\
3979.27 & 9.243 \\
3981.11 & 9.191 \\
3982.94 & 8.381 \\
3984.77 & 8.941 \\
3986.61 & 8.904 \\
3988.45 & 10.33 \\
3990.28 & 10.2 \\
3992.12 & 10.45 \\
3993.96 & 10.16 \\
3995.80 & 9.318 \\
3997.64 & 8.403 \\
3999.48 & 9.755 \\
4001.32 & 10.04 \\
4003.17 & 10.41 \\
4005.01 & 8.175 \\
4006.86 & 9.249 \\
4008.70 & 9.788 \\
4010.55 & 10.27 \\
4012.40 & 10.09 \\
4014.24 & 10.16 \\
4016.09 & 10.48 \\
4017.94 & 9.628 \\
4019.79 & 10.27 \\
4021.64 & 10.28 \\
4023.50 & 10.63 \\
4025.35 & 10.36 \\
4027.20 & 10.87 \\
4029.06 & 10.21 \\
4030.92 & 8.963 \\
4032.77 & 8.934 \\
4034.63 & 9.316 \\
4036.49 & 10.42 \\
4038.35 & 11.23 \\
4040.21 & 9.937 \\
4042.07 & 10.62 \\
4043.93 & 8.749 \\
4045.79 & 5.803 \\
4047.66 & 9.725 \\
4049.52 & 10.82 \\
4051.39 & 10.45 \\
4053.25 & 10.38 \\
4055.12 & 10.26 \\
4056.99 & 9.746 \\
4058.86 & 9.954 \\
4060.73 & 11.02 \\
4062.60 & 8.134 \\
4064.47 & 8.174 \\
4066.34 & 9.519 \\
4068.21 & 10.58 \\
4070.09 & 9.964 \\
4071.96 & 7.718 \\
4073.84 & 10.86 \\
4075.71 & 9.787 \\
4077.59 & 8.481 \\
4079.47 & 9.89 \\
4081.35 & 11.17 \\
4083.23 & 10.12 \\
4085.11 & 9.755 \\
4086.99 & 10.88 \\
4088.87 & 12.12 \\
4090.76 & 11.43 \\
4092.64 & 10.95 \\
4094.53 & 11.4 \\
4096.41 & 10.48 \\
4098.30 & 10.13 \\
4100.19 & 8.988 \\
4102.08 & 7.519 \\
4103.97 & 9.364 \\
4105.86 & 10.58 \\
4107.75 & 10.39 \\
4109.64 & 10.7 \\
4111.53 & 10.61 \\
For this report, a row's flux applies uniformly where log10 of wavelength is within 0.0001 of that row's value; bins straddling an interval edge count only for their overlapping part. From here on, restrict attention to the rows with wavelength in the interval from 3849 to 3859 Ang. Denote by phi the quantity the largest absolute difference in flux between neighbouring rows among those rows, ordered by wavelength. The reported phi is 1.33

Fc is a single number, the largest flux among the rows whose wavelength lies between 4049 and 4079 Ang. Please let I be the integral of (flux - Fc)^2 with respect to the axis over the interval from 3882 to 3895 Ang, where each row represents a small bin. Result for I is 252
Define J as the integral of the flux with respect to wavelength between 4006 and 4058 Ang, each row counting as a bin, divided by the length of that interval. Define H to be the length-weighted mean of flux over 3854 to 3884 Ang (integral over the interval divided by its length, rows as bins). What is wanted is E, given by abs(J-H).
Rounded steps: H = 7.1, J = 9.9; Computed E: 2.8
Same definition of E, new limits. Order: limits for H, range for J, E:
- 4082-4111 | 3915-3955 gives 4.8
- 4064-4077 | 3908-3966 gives 3.6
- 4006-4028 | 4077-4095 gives 0.5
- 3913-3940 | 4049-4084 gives 4.8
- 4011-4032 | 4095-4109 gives 0.5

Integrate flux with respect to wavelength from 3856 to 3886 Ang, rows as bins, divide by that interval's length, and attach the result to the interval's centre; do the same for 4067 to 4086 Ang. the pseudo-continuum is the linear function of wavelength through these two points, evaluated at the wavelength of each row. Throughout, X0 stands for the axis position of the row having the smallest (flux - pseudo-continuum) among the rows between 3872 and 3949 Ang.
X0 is 3933.72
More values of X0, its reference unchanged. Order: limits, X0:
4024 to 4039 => 4032.77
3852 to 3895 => 3860.15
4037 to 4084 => 4045.79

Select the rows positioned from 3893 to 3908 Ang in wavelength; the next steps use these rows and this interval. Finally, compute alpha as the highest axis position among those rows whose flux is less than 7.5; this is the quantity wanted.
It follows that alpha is 3906.64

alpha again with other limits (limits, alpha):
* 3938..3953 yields 3951.88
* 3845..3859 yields 3858.37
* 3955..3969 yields 3968.29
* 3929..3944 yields 3942.79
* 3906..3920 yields 3919.26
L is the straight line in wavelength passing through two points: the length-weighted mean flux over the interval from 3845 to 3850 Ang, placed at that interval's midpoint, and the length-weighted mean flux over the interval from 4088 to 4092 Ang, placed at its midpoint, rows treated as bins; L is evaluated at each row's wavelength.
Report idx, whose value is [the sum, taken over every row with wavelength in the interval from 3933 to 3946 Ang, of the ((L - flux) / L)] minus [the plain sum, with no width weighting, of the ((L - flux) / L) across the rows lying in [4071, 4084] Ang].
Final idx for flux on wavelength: 3.1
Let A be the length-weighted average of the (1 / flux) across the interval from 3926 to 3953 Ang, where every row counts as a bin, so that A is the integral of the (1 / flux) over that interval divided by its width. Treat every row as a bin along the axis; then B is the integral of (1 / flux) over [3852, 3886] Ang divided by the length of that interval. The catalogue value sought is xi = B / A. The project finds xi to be 0.5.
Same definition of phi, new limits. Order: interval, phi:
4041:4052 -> 3.92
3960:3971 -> 1.48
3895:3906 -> 1.23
